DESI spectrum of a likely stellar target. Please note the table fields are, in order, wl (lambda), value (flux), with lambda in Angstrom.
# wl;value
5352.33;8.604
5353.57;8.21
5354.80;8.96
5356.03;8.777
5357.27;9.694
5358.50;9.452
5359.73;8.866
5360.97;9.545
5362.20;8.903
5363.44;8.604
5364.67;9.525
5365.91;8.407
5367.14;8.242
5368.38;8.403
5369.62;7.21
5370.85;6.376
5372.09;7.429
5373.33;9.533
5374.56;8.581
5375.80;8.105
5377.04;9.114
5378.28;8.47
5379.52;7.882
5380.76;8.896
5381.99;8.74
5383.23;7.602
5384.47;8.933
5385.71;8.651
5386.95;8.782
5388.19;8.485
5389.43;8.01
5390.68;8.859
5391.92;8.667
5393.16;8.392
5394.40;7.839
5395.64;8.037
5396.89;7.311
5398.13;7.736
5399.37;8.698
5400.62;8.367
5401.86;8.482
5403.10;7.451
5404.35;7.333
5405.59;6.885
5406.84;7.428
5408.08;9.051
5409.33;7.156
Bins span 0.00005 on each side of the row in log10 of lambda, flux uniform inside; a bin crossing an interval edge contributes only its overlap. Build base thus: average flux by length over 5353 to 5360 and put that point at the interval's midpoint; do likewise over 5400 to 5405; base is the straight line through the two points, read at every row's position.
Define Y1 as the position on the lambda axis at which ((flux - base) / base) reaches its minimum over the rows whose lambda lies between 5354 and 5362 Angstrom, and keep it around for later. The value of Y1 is 5356.03 Angstrom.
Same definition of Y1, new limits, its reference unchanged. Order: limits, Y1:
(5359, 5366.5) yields 5365.91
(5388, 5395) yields 5394.40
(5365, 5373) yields 5370.85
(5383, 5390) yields 5383.23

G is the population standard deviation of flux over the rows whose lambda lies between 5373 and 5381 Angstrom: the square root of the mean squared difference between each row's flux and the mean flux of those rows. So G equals 0.532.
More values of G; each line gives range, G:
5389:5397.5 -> 0.487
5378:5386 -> 0.478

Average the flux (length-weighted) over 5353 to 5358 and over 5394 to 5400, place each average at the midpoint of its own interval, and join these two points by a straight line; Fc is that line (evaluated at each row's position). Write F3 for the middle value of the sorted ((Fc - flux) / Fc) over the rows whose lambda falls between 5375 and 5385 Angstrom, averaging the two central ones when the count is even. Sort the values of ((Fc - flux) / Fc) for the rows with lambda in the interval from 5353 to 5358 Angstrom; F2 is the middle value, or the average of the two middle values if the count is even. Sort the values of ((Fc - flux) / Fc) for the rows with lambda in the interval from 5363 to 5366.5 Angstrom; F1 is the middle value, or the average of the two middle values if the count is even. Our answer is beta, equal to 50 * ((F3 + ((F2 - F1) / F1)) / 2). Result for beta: -14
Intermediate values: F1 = 0.016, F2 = 0.008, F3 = -0.03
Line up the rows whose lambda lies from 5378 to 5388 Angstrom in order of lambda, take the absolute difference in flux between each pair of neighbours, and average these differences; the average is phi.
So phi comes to 0.66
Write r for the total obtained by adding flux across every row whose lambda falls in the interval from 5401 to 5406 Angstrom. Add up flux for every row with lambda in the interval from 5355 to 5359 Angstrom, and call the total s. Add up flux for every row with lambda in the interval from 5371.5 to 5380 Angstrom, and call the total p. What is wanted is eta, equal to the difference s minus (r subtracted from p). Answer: -1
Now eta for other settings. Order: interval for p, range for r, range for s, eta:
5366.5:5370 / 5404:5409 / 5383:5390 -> 57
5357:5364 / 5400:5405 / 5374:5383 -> 36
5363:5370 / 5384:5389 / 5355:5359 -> 12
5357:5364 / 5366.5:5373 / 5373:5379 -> 26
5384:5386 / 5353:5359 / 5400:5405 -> 59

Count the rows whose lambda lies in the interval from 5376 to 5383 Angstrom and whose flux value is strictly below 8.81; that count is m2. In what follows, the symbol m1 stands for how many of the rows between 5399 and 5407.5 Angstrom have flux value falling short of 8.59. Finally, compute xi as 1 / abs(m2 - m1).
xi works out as 0.3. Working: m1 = 6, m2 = 3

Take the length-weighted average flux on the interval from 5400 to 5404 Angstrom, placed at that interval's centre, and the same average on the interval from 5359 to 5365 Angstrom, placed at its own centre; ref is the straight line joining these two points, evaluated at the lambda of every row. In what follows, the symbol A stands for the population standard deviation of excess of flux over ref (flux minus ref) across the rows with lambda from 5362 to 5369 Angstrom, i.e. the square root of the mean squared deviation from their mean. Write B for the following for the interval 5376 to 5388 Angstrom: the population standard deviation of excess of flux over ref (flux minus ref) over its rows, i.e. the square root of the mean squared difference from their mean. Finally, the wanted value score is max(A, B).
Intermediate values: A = 0.40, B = 0.48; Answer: 0.5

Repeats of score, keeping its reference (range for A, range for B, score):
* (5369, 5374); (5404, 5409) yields 1.2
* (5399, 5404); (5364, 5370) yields 0.7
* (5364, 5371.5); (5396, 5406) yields 0.9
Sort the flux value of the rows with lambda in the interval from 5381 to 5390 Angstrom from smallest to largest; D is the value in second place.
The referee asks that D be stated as 8.01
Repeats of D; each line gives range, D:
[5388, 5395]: 8.01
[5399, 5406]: 7.333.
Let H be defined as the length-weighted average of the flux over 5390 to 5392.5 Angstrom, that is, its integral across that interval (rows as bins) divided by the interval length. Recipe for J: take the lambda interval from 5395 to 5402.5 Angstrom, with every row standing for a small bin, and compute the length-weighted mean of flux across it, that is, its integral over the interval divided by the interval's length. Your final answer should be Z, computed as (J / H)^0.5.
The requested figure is 0.96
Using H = 8.7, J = 8.1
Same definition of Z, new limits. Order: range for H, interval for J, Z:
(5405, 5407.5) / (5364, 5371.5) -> 1.06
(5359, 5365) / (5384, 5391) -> 0.97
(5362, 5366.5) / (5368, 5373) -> 0.92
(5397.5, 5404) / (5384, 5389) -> 1.03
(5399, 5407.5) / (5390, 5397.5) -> 1.02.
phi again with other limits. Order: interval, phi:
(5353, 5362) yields 0.56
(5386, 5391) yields 0.54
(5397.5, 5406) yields 0.50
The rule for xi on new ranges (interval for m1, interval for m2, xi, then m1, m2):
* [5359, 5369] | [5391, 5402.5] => 0.2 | 3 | 9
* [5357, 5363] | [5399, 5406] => 0.2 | 0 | 6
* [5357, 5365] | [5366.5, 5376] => 0.1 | 0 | 7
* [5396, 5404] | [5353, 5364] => 0.5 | 5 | 3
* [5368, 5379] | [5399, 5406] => 1.0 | 7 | 6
